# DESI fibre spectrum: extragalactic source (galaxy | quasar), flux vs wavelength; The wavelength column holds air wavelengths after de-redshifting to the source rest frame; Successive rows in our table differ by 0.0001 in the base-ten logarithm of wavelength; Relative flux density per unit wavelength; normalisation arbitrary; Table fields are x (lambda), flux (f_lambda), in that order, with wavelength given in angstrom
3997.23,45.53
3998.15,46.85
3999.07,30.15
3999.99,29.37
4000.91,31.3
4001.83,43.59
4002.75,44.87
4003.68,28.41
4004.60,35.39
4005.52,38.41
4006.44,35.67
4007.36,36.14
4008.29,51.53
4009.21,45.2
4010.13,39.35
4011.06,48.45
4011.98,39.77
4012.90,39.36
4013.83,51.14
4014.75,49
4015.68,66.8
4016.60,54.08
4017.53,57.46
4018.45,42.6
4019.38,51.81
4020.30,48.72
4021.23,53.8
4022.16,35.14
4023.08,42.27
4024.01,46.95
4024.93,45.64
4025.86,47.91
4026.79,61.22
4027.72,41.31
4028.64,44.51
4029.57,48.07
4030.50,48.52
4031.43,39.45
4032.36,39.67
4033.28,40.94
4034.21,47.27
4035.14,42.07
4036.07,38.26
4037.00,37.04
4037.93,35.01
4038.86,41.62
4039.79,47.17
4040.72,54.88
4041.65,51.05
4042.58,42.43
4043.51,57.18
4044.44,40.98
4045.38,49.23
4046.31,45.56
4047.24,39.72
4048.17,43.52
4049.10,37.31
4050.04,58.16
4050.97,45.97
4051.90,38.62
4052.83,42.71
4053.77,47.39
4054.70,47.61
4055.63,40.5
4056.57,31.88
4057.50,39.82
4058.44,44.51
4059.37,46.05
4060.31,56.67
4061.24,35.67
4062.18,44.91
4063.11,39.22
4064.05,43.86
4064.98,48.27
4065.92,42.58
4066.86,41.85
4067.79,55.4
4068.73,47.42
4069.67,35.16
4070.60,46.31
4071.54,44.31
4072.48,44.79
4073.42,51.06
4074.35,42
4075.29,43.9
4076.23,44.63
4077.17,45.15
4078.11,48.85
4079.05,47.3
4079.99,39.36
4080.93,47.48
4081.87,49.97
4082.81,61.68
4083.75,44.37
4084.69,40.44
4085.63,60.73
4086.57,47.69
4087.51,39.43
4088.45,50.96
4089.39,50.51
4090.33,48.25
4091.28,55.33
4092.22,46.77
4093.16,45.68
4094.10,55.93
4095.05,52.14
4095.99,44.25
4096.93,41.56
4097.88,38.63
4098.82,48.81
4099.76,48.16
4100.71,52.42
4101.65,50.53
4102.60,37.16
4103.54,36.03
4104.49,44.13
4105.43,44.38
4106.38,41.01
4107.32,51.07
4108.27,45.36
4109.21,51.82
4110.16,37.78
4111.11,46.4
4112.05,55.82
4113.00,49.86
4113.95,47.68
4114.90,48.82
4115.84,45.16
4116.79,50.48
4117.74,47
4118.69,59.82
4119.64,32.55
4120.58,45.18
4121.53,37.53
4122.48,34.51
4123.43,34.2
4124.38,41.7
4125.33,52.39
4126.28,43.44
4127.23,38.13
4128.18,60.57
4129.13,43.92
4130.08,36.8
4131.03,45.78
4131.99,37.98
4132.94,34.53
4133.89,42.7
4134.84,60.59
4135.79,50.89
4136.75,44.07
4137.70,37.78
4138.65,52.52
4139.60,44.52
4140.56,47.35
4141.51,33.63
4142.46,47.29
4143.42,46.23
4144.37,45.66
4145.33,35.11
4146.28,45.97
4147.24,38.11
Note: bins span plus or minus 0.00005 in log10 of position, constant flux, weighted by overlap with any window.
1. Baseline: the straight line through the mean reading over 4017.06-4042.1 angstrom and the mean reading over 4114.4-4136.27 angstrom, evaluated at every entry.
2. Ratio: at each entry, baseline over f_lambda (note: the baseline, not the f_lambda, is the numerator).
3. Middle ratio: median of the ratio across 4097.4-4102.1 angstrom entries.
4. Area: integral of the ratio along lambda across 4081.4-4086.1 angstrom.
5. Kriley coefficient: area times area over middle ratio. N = 19.5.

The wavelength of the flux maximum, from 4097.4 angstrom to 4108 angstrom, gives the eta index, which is 4100.71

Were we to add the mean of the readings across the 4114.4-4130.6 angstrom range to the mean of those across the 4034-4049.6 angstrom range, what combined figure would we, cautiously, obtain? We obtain 88.4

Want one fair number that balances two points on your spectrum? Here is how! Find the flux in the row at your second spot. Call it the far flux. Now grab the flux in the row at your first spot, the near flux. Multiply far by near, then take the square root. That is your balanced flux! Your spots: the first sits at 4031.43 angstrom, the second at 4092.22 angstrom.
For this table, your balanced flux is 43.0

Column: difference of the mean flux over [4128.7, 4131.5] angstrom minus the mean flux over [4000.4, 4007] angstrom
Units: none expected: 5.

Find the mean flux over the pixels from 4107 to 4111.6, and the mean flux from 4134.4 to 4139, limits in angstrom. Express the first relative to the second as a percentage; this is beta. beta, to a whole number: 95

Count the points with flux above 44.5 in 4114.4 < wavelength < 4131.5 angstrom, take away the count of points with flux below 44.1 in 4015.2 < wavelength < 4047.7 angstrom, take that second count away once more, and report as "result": -21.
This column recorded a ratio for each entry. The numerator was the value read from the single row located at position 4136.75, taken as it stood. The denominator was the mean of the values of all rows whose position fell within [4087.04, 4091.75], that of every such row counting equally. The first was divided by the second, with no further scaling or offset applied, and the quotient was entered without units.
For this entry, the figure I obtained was 0.90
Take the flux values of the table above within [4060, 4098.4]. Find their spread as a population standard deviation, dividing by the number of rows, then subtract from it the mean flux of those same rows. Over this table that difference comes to -40.5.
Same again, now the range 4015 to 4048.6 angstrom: -39.2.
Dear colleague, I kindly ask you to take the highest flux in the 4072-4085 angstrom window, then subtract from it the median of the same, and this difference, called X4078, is 16.7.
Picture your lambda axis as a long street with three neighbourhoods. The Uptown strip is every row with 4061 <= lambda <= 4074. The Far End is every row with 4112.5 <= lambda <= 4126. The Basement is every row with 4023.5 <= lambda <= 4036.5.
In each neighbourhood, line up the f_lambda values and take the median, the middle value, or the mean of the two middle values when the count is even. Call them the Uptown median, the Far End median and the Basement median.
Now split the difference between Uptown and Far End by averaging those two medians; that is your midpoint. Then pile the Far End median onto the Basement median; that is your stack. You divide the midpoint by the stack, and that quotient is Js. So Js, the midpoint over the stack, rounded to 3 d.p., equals 0.497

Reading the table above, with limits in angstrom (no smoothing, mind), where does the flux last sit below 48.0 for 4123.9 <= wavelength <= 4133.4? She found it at 4132.94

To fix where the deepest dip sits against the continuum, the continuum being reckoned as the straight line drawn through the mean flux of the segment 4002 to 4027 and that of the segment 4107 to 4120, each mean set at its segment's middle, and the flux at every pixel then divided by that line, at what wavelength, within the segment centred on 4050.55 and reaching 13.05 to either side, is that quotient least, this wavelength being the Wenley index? 4056.57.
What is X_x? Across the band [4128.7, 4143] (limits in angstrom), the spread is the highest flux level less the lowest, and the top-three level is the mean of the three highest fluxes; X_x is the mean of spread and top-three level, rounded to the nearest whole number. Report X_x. 41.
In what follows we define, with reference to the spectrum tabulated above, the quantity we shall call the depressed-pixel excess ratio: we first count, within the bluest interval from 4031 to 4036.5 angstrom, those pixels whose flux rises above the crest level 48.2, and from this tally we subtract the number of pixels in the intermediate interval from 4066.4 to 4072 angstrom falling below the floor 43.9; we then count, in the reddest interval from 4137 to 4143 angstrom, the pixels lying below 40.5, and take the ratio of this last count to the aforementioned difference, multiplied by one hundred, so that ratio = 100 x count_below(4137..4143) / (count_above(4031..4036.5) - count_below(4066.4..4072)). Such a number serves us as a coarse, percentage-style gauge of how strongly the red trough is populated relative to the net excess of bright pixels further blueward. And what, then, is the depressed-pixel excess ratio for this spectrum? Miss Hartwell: -100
